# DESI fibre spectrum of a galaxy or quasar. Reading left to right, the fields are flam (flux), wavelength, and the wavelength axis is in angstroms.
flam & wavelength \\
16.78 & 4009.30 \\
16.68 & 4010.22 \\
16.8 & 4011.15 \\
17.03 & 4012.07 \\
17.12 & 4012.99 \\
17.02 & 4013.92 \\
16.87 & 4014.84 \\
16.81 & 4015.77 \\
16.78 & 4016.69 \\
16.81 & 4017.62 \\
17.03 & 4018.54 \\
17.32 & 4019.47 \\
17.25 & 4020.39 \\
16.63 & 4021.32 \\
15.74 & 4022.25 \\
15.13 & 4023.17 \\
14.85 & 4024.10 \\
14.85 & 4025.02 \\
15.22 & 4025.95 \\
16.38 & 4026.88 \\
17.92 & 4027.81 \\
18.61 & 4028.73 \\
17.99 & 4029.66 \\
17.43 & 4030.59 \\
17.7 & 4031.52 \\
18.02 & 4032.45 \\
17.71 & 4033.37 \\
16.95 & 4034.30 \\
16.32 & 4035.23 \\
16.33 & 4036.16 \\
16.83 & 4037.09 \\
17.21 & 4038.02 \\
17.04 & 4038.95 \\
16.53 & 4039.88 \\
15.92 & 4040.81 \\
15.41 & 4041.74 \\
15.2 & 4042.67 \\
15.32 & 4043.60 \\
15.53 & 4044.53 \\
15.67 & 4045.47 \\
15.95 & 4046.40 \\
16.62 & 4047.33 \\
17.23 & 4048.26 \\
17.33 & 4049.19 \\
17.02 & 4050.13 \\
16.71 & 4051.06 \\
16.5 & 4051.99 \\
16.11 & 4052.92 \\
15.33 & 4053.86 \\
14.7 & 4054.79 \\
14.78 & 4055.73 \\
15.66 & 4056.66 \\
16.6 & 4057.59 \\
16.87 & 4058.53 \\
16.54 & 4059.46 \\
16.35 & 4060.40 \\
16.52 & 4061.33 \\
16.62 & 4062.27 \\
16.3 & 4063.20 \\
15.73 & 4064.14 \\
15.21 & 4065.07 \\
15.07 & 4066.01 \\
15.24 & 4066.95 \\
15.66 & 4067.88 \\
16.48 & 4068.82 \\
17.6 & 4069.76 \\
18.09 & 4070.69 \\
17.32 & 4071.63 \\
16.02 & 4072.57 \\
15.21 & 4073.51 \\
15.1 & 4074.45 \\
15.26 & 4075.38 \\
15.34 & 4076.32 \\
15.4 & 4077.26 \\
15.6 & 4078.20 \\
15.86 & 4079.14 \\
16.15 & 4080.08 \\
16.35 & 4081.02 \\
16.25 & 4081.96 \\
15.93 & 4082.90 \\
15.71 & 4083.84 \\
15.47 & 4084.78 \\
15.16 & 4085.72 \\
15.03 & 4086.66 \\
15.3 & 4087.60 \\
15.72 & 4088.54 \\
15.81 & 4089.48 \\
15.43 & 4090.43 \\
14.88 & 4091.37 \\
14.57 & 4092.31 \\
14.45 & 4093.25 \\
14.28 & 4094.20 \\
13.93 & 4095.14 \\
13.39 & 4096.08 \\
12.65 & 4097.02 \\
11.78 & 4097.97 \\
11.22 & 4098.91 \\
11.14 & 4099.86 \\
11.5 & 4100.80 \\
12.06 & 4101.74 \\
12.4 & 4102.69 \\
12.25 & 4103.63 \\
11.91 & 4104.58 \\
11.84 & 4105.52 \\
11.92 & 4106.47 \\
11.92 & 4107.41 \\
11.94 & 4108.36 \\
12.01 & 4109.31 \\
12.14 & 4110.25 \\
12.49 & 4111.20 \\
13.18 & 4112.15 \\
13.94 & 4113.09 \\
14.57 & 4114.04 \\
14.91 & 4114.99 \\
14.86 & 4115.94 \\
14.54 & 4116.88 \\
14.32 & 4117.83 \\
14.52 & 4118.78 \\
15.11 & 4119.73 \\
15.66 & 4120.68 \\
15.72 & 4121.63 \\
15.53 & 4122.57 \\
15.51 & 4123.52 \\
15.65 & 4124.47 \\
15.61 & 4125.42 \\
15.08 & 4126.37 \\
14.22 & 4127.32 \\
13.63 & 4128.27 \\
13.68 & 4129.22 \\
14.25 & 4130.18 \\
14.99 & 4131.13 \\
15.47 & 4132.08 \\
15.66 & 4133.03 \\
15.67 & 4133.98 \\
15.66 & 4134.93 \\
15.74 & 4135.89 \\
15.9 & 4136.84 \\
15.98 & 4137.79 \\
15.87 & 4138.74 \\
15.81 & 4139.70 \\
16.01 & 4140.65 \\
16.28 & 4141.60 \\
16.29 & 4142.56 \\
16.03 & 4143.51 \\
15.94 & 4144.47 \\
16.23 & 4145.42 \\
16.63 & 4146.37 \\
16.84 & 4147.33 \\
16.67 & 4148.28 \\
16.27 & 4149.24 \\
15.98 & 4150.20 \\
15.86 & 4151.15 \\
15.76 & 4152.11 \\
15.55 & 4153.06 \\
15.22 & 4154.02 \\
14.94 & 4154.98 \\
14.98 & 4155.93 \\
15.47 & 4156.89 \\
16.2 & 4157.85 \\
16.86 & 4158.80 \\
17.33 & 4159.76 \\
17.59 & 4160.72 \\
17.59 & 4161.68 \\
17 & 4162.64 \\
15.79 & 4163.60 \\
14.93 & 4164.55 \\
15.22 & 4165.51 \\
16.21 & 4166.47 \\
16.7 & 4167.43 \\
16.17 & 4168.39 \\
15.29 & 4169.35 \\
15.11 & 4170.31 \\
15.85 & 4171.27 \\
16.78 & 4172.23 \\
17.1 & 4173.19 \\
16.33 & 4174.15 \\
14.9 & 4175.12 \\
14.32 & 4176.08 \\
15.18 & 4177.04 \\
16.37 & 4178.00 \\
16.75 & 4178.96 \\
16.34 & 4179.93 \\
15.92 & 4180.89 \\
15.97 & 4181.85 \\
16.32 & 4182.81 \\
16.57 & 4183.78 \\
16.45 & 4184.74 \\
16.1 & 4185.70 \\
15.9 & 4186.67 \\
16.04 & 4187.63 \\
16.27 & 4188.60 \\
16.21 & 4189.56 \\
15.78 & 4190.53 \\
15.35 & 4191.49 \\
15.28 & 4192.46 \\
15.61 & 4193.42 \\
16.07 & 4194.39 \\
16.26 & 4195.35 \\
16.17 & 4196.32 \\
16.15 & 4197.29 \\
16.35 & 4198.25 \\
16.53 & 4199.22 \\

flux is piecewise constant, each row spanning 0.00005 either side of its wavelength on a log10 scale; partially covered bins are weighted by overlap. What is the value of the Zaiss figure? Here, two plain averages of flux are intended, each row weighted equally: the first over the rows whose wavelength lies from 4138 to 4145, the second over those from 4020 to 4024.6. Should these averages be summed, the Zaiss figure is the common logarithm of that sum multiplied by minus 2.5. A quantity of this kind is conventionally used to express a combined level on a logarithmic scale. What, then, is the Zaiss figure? -3.76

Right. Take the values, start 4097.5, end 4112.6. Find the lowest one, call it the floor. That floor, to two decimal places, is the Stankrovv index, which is 11.14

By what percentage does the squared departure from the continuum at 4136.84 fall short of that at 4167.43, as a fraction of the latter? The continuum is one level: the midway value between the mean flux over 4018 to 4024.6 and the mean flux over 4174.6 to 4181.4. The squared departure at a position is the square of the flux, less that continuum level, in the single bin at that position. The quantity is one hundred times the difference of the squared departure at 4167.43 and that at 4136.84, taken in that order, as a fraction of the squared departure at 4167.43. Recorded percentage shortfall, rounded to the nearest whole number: 99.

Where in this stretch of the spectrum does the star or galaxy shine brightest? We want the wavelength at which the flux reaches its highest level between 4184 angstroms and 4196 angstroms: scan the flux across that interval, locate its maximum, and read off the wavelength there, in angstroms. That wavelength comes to 4184.74 angstroms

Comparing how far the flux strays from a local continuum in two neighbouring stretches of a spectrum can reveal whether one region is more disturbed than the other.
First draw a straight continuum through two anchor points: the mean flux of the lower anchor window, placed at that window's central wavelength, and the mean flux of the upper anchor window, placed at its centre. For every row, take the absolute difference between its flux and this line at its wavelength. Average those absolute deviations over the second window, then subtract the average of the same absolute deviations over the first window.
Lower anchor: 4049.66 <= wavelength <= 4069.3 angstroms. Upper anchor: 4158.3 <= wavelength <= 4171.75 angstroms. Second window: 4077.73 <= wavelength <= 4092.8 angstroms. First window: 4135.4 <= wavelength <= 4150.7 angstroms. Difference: 0.3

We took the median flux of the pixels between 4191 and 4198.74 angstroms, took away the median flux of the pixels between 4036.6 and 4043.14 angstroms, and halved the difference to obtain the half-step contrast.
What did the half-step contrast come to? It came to -0.21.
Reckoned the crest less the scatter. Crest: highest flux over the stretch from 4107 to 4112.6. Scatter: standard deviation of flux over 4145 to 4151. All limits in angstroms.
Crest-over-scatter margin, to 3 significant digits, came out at 12.9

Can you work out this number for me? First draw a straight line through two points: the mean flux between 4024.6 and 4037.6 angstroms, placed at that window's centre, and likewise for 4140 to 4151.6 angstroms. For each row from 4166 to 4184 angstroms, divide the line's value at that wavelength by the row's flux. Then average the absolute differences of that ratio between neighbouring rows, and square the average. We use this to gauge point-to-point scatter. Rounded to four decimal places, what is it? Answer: 0.0015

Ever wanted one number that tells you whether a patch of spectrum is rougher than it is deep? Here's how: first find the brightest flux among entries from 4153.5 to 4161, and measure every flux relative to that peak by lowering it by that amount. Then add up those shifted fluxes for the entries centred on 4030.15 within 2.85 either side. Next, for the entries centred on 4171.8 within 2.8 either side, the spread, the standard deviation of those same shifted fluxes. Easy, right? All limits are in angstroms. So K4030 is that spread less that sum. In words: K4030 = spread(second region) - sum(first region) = -1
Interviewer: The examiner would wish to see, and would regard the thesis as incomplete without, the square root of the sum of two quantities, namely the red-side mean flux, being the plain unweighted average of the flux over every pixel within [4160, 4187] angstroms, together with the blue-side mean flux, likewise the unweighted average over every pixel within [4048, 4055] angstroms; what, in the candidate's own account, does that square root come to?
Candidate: 5.70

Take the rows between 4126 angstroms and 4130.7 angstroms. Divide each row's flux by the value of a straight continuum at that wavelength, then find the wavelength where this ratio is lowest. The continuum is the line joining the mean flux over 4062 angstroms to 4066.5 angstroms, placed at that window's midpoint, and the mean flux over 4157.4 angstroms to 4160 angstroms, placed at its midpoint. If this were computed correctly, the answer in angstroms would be 4128.27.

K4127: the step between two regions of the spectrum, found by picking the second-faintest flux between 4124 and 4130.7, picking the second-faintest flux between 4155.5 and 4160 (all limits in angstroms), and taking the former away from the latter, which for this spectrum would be 1.8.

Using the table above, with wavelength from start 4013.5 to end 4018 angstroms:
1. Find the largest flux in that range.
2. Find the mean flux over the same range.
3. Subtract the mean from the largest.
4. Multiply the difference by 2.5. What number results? 0.4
